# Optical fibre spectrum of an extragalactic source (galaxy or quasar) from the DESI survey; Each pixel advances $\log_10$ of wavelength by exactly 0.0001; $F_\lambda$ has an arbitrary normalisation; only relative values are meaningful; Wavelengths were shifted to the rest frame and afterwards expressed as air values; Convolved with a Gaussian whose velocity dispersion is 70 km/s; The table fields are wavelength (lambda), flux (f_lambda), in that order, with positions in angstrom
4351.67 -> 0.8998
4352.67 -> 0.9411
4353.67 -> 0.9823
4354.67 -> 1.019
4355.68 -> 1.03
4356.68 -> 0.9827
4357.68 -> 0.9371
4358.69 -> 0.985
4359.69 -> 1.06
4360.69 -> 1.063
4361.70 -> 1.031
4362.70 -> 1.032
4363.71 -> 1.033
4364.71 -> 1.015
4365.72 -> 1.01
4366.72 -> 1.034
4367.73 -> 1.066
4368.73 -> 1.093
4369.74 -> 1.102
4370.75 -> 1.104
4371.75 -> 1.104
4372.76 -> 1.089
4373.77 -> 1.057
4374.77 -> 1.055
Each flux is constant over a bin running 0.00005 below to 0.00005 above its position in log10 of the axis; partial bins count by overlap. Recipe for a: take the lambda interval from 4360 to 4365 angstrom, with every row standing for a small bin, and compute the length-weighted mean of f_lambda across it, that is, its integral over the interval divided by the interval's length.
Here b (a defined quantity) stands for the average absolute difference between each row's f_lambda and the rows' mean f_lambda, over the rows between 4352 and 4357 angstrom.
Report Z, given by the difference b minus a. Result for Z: -1.01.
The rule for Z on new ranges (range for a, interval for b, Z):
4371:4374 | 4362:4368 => -1.07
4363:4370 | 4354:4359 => -1.02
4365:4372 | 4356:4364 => -1.04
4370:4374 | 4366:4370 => -1.07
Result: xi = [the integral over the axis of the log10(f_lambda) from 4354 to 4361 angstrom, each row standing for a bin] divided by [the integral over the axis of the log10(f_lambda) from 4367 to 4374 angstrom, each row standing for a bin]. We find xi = 0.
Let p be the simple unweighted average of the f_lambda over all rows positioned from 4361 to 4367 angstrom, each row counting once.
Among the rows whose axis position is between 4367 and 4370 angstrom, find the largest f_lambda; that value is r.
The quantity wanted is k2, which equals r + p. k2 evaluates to 2.13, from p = 1.03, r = 1.102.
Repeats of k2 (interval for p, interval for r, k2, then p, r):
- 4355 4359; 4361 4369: 2.08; 0.98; 1.093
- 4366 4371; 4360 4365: 2.14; 1.08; 1.063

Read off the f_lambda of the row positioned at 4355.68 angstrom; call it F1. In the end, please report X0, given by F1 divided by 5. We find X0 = 0.206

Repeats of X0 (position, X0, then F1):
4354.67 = 0.204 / 1.019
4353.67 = 0.196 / 0.9823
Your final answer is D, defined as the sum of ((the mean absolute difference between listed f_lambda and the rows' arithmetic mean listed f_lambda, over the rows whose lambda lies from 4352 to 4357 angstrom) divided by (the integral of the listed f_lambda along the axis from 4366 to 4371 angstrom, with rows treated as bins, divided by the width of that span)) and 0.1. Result 0.125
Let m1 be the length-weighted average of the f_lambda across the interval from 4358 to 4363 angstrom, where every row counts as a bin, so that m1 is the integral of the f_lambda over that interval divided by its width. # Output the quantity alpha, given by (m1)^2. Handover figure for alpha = 1.06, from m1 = 1.03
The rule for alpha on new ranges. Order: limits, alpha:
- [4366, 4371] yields 1.16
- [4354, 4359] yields 0.98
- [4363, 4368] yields 1.06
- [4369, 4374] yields 1.19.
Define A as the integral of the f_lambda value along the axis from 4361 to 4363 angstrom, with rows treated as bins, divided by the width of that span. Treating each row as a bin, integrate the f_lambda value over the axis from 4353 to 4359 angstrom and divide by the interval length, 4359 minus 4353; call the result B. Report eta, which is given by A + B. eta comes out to 2.02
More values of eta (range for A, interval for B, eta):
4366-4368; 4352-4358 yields 2.03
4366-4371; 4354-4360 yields 2.07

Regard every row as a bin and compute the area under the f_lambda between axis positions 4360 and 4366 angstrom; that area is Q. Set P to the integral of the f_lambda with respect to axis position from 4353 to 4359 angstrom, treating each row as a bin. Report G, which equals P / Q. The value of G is 0.96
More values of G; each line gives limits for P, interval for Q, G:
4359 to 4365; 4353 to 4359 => 1.05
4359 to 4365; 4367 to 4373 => 0.95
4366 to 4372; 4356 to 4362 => 1.07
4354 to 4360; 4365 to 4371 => 0.94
